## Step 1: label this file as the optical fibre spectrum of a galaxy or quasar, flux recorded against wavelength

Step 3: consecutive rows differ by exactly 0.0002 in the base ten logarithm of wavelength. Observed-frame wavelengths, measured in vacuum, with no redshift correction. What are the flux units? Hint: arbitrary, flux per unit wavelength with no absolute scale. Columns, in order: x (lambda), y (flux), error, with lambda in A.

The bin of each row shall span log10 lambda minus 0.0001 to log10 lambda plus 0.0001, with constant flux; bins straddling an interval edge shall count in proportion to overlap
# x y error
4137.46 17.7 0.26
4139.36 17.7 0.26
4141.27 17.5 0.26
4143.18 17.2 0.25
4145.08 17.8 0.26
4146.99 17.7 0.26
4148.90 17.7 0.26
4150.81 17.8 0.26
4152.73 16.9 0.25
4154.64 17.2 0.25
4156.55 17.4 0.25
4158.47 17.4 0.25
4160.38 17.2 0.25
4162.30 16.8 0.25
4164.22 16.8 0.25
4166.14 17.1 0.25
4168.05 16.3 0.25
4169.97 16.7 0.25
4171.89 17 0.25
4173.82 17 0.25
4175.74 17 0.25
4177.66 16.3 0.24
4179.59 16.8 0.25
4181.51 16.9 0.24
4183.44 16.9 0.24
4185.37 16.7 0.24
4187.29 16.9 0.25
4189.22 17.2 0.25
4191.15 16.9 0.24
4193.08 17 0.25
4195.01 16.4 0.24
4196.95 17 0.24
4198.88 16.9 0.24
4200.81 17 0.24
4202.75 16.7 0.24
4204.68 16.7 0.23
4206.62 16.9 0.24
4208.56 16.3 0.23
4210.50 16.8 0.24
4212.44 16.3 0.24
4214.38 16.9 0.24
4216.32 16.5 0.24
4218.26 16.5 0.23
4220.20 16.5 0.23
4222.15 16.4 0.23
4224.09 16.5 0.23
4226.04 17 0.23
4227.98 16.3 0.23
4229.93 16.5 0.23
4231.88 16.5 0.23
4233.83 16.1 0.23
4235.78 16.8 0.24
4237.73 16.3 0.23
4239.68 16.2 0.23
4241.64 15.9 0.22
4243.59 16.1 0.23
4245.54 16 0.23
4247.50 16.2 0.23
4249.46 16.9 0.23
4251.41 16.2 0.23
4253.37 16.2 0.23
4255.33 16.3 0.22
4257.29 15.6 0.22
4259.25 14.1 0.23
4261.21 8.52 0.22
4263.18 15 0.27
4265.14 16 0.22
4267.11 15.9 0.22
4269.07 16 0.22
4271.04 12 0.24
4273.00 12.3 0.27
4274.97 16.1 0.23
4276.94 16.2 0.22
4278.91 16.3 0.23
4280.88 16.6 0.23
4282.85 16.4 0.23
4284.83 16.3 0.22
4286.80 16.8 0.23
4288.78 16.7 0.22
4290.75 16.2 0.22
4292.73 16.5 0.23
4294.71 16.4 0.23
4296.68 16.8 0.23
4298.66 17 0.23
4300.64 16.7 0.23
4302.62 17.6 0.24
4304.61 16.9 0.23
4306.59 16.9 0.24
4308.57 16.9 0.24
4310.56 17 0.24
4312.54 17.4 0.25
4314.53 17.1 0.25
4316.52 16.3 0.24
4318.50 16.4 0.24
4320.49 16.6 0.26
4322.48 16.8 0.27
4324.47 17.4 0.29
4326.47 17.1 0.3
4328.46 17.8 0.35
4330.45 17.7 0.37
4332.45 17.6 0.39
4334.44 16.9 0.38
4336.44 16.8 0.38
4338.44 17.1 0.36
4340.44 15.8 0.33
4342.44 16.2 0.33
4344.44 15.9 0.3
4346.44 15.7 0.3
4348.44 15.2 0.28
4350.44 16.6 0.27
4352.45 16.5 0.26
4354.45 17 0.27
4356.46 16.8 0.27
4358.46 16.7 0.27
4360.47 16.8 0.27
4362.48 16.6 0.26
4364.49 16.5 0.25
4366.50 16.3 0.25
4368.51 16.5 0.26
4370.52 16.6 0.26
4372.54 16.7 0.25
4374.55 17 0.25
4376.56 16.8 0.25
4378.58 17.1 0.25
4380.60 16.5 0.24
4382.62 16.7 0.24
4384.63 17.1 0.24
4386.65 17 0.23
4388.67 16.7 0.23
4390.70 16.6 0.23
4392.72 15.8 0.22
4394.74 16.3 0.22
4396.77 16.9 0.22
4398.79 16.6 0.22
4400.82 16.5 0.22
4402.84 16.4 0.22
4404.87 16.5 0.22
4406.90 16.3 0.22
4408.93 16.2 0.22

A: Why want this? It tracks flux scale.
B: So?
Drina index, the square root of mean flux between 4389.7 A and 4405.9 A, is 4.06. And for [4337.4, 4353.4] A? 4.02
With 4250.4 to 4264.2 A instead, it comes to 3.82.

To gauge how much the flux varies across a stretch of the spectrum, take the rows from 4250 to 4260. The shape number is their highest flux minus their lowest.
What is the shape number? 2.20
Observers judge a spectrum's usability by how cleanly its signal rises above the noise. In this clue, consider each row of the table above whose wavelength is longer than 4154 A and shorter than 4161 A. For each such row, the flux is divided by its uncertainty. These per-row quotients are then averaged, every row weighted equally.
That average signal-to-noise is 69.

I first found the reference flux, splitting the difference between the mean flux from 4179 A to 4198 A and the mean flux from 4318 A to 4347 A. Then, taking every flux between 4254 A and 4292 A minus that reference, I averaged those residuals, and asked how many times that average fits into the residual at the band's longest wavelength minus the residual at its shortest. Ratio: 0.1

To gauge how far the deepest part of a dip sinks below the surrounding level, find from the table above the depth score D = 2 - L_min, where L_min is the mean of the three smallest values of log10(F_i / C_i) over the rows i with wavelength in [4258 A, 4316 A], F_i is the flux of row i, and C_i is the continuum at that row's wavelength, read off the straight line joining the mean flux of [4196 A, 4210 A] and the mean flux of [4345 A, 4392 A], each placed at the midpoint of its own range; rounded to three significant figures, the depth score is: 2.19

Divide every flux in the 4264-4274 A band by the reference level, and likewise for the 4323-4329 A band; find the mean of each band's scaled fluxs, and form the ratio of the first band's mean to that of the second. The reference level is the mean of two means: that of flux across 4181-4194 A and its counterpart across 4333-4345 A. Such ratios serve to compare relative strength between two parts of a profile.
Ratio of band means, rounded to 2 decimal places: 0.83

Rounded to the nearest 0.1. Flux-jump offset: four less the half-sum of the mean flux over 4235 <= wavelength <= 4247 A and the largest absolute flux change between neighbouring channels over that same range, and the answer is -4.4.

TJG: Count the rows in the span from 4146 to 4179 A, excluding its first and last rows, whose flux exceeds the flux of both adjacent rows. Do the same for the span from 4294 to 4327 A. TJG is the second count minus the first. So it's 2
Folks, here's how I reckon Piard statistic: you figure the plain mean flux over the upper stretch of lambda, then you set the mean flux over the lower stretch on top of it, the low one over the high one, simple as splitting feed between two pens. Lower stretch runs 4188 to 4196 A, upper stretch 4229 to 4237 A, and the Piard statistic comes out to 1.02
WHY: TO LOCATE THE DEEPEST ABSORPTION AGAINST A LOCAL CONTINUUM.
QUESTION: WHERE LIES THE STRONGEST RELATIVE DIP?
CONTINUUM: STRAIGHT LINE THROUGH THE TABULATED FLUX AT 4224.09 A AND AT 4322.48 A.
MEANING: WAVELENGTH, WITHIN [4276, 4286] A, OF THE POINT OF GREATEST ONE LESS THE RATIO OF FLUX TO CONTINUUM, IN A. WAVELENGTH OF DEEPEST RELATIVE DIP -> 4276.94 A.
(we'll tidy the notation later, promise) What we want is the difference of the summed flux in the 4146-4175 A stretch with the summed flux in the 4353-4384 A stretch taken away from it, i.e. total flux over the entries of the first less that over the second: 6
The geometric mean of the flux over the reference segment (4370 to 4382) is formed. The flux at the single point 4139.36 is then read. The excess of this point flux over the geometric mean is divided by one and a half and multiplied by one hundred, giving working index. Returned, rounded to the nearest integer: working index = 61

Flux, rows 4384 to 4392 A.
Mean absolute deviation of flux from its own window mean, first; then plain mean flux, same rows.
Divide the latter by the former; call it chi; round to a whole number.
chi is 84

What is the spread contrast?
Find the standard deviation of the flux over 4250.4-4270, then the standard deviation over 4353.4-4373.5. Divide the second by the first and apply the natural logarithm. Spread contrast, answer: -2.5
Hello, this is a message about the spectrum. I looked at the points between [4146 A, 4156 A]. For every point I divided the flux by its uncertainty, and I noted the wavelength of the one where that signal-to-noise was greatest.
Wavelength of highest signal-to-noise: 4154.64 A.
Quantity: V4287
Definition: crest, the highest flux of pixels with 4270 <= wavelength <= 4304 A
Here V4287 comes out 17.6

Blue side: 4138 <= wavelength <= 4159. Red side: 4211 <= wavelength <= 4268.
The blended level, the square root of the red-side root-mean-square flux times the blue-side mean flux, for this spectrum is 16.7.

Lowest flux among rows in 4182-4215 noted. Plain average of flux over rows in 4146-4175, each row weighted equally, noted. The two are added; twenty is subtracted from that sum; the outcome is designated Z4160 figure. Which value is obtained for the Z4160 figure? 13.4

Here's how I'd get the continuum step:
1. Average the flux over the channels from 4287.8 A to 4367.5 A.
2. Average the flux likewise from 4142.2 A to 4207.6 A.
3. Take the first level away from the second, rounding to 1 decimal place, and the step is 0.3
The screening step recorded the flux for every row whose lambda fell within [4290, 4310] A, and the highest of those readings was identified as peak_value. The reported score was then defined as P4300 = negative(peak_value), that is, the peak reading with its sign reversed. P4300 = -17.6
